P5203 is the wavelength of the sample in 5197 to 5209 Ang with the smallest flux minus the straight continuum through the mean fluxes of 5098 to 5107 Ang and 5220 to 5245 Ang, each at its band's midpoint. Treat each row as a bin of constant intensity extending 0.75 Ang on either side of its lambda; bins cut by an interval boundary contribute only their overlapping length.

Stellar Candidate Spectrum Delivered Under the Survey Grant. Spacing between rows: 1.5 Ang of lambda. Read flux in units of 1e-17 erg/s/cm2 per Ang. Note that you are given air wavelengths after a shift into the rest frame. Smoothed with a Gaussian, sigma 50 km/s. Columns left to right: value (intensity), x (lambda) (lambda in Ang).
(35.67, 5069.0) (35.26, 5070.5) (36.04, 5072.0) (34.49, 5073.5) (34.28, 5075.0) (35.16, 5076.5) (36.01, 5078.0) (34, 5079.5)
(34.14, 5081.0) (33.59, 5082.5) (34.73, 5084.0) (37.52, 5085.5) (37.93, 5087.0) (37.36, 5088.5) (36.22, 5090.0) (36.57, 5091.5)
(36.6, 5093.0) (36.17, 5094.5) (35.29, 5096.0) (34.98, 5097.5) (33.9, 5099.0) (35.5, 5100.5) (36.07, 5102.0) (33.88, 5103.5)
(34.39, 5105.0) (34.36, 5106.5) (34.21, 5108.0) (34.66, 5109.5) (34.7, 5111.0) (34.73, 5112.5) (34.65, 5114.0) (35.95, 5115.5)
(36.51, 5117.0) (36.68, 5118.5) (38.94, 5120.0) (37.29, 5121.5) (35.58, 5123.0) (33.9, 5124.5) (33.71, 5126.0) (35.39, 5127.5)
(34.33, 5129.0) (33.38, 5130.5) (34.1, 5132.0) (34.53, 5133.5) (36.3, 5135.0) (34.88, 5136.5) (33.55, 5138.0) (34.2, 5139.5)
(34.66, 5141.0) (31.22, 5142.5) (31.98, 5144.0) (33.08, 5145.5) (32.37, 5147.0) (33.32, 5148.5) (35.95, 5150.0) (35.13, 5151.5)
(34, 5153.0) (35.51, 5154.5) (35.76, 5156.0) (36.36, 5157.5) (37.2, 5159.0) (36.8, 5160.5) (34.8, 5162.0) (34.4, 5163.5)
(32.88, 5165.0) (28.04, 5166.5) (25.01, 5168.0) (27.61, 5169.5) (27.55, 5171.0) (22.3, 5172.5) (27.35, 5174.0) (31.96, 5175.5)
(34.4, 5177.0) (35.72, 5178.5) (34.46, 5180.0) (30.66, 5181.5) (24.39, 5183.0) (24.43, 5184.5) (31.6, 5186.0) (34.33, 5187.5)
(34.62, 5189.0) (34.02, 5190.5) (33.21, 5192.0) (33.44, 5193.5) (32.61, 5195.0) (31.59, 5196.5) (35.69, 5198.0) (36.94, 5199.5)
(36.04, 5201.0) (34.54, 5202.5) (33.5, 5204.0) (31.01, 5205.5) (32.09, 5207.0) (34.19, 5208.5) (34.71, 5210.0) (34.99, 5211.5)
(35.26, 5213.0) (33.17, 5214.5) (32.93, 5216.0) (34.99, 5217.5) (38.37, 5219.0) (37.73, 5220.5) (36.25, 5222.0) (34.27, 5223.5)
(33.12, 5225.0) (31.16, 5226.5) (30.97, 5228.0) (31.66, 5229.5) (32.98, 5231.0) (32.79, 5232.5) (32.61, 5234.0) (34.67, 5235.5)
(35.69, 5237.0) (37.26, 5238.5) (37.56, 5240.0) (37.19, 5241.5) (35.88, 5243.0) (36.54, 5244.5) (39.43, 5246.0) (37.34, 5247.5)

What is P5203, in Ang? 5205.5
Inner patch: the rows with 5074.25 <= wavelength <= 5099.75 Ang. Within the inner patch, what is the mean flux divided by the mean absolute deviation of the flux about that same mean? 30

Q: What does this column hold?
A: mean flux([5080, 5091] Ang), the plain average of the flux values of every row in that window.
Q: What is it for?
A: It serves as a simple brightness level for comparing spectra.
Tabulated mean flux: 35.9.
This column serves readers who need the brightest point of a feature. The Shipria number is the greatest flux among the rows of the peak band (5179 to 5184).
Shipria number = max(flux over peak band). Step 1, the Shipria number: 34.46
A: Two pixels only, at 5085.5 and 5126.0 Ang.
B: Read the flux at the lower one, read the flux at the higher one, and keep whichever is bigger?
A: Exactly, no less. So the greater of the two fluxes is 38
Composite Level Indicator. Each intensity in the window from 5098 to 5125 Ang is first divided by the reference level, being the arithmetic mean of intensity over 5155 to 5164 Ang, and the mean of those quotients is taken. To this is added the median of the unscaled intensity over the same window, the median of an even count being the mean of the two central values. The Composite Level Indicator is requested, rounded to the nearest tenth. 35.7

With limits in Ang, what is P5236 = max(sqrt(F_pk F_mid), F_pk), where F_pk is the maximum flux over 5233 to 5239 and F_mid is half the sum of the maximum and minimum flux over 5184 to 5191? 37.3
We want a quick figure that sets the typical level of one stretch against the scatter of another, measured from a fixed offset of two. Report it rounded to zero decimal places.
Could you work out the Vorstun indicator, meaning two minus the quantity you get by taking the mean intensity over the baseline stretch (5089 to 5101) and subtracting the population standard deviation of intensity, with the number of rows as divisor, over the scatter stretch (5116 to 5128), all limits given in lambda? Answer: -32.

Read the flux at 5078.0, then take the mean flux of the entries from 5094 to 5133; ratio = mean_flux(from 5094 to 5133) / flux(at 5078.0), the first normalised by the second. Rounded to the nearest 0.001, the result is 0.975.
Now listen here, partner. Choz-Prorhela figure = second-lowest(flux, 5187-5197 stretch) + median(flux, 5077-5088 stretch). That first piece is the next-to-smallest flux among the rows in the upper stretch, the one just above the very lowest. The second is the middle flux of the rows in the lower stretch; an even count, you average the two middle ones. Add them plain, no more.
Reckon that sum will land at 67.3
